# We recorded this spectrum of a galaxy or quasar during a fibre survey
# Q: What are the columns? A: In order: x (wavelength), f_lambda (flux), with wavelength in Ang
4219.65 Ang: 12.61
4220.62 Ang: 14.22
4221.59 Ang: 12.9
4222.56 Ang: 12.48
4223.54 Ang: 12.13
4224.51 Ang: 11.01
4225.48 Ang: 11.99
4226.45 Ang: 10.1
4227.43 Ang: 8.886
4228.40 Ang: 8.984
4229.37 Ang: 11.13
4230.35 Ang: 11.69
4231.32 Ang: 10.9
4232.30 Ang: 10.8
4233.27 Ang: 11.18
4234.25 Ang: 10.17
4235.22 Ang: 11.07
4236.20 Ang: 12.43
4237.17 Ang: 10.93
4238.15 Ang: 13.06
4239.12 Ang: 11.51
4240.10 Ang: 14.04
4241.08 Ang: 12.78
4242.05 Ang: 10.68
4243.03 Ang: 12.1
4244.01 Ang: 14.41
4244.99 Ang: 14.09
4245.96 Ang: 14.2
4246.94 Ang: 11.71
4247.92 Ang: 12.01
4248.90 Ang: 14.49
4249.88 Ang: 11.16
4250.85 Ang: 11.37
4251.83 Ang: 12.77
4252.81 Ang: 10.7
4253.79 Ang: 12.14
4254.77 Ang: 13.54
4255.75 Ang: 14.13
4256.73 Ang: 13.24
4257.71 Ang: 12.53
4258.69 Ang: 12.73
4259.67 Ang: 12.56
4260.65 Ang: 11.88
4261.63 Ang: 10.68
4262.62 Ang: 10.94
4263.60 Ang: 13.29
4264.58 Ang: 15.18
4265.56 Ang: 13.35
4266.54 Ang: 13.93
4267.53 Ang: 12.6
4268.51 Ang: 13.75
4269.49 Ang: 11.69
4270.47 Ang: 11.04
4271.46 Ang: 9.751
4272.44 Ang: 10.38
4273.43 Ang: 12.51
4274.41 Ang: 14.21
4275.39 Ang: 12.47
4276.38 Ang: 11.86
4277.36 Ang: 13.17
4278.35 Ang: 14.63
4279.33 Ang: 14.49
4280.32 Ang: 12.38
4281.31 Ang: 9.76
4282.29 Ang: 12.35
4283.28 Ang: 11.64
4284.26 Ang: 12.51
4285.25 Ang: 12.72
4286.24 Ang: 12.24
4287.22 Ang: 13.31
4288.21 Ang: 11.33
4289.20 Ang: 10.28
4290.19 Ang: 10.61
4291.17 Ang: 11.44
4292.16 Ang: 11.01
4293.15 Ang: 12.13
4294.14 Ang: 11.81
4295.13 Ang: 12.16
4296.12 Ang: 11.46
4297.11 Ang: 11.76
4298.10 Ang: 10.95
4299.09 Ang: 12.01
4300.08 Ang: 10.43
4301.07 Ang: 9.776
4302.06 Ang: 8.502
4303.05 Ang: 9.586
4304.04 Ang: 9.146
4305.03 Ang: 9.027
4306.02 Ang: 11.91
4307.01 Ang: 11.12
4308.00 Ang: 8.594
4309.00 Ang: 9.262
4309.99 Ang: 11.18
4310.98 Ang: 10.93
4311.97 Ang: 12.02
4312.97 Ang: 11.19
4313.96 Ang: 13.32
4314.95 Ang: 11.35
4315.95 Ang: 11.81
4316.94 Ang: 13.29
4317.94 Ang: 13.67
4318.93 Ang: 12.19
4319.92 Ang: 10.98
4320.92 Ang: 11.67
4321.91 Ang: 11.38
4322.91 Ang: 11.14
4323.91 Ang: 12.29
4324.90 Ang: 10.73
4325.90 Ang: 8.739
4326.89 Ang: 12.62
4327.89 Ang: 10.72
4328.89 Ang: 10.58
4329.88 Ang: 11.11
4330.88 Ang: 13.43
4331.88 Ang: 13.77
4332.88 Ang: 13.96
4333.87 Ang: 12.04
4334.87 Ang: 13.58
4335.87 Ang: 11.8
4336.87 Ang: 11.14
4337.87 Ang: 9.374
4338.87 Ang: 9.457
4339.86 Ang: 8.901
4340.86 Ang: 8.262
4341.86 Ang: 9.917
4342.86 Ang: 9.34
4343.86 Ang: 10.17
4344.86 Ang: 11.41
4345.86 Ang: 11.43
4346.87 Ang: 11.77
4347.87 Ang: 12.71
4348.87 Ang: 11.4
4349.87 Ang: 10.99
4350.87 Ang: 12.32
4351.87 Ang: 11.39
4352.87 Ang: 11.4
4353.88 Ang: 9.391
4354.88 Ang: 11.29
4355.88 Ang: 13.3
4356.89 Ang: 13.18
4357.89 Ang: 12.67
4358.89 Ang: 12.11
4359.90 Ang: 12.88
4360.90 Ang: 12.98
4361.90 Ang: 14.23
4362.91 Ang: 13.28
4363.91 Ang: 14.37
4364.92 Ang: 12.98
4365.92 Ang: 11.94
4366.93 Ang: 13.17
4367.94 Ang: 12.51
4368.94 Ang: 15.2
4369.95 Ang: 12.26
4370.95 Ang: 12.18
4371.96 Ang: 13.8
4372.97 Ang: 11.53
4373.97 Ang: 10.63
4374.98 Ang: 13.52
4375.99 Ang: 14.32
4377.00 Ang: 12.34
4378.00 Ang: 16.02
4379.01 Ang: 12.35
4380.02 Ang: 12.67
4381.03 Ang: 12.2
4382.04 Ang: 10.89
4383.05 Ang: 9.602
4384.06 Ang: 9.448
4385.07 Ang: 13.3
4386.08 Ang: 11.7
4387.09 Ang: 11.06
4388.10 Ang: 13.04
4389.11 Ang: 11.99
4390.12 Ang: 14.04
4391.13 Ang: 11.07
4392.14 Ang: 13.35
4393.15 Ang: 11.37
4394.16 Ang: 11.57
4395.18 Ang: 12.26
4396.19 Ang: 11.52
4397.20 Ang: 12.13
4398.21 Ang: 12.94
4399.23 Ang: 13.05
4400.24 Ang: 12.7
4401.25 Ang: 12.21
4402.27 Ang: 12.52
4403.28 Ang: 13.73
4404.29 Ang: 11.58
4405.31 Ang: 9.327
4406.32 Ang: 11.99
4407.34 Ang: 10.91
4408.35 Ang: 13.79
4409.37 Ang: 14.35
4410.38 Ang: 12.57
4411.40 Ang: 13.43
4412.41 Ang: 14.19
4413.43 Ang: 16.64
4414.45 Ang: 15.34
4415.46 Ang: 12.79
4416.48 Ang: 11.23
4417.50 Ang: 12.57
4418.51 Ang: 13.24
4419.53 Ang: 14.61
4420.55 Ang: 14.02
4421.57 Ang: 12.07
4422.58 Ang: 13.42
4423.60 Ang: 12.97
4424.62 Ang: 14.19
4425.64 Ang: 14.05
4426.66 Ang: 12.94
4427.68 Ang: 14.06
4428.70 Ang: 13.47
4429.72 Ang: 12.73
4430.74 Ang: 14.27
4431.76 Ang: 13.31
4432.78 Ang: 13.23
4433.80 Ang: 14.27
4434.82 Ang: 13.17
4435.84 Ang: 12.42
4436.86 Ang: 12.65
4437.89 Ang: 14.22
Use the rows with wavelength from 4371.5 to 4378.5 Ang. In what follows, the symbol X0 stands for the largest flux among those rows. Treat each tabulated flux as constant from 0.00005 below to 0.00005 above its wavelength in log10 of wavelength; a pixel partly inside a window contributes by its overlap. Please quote 16.02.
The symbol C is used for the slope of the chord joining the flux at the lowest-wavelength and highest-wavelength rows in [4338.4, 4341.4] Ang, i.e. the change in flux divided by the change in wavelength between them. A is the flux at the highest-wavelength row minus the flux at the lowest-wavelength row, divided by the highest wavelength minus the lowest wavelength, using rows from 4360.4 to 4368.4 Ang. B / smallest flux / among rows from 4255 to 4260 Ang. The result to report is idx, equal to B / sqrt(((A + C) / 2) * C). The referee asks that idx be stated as 28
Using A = -0.1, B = 12.53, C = -0.60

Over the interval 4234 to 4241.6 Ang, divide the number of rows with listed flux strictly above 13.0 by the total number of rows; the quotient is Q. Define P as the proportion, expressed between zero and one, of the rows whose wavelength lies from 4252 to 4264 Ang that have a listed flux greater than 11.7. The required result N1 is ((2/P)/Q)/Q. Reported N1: 43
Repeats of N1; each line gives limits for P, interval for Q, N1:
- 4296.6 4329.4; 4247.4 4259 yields 54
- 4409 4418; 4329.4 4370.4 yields 31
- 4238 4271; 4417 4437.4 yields 6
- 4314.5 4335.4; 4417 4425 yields 10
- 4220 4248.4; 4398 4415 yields 17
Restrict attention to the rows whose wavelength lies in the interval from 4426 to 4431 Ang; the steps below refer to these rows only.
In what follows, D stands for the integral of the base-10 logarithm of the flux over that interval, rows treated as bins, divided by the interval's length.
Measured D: 1.13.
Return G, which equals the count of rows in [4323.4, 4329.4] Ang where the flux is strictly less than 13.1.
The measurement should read 6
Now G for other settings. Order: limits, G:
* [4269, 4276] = 6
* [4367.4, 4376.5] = 5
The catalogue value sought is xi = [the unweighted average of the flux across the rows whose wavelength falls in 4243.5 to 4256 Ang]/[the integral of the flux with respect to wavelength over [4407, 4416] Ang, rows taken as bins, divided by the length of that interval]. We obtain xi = 0.93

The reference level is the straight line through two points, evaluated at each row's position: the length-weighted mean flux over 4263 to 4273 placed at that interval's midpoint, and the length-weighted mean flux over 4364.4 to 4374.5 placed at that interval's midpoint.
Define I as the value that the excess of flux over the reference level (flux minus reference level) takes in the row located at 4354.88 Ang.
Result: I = -1.3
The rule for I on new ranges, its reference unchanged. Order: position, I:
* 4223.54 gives -0.3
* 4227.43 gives -3.5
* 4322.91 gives -1.4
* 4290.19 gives -1.9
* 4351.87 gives -1.2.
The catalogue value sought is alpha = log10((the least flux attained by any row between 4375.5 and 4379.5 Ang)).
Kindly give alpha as 1.09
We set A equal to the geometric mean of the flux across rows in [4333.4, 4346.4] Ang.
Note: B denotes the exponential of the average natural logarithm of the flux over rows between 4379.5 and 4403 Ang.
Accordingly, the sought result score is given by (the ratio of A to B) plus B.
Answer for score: 12.8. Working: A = 10.4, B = 12.0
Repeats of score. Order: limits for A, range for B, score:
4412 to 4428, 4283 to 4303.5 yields 12.5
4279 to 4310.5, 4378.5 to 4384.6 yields 12.1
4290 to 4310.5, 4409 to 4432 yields 14.3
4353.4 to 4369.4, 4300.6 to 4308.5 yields 11.0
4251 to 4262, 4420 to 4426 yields 14.4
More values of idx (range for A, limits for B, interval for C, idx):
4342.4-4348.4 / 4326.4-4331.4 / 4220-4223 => 33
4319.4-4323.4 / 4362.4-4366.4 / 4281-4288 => 27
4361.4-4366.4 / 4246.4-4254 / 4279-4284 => 16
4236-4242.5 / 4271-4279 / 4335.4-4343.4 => 29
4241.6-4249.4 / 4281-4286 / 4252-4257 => 16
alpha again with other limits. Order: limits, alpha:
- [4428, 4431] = 1.10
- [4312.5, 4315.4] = 1.05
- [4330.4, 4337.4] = 1.05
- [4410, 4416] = 1.10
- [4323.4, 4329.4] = 0.94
